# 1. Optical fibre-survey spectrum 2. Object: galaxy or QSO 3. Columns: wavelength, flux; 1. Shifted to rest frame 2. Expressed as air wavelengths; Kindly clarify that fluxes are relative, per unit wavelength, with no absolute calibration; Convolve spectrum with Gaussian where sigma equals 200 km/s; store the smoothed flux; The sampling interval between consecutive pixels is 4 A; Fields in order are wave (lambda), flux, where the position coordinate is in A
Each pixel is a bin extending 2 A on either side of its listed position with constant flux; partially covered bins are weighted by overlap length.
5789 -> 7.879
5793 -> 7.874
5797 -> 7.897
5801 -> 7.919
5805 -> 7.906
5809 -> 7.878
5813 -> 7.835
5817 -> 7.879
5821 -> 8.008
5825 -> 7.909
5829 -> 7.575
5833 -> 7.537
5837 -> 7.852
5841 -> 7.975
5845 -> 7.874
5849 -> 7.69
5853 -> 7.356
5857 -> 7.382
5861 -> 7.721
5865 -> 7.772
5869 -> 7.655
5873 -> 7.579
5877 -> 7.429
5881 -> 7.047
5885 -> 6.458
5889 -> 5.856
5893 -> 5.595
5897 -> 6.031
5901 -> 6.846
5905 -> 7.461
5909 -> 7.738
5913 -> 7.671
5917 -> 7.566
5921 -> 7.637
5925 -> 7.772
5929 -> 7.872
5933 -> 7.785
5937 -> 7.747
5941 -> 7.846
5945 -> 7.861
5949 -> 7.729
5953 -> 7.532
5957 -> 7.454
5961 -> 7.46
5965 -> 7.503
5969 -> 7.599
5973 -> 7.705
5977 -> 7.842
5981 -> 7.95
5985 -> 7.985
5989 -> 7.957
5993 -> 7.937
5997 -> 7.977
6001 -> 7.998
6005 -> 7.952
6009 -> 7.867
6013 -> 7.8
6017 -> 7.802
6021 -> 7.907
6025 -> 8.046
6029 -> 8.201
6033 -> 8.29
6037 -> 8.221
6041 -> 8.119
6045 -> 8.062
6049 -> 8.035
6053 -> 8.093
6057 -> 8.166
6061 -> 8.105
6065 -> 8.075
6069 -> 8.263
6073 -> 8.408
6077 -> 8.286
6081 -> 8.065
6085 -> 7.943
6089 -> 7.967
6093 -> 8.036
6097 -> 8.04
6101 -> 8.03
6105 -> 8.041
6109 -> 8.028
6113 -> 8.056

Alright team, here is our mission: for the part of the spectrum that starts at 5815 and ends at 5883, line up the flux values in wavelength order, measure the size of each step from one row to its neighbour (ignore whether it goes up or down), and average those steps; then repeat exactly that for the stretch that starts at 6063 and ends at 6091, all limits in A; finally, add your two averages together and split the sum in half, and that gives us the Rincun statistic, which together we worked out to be 0.156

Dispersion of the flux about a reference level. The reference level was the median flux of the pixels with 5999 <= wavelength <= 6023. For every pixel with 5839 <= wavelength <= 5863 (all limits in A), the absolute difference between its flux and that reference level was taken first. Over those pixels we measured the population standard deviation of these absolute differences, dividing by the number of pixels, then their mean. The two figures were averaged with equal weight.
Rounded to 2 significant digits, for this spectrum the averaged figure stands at 0.22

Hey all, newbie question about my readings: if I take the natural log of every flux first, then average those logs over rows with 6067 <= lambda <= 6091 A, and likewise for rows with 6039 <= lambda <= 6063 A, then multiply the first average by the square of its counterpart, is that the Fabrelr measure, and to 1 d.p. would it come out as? 9.2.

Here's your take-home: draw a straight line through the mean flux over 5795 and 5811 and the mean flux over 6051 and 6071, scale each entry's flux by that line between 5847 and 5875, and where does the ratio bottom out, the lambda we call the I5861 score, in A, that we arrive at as 5853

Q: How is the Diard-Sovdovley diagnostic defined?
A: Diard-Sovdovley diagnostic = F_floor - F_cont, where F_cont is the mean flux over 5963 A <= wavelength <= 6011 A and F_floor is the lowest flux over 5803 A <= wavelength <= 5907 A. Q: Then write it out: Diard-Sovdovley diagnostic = -2.3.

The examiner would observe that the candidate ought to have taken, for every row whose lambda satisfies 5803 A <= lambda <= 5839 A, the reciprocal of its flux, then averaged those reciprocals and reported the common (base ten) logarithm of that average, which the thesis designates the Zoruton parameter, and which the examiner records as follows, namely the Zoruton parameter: -0.893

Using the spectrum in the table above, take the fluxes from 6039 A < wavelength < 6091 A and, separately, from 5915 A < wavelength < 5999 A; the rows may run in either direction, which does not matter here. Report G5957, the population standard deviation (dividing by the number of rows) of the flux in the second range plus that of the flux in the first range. 0.30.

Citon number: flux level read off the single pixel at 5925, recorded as 7.772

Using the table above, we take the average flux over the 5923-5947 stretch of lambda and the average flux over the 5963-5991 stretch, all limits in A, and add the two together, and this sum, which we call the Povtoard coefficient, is 15.6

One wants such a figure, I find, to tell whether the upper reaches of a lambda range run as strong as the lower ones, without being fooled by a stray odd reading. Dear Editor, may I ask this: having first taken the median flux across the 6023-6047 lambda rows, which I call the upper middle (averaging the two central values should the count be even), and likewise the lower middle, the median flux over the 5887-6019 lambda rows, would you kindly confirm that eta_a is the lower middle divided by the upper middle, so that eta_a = 0.95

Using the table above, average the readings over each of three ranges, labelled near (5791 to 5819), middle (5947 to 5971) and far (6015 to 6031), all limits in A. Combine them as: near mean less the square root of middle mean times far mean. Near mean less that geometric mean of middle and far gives 0.12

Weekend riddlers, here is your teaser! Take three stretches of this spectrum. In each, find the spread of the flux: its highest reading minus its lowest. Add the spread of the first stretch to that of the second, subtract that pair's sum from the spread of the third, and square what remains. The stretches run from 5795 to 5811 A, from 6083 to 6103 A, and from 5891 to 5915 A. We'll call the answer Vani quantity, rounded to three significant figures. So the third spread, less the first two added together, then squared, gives 4.02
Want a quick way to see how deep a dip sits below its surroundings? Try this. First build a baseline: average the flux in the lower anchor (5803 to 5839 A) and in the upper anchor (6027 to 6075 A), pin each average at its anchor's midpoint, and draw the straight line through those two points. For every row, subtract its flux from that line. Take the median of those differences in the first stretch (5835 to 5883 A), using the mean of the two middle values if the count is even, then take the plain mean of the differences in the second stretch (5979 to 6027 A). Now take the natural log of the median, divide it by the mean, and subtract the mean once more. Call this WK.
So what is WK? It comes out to -10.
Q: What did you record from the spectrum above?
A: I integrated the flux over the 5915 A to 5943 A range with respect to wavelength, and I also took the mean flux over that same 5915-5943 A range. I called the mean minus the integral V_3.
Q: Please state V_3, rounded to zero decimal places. -209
